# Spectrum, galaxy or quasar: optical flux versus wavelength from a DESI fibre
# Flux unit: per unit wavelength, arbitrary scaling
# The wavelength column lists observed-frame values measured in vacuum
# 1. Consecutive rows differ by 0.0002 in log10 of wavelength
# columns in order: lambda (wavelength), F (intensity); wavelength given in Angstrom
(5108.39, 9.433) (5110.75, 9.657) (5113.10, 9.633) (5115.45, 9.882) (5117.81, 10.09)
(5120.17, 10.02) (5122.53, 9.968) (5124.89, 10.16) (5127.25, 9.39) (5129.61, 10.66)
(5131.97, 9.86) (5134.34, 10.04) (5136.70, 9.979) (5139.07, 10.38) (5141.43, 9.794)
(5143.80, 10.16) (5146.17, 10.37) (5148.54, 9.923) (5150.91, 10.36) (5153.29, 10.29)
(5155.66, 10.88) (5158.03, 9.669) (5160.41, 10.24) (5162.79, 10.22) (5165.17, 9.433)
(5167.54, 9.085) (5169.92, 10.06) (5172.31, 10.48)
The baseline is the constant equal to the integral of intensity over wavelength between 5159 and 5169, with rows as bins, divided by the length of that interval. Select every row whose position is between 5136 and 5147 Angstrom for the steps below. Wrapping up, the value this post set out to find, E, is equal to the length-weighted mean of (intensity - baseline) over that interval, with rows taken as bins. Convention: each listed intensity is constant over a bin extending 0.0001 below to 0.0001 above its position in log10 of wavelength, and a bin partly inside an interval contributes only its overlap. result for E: 0.38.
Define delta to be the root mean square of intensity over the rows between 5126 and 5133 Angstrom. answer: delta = 10.0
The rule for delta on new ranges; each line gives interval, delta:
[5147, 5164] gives 10.2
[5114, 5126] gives 10.0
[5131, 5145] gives 10.0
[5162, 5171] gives 9.7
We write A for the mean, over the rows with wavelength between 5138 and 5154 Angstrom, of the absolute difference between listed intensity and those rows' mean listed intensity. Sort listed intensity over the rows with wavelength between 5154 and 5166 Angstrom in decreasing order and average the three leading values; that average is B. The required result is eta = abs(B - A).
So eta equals 10.3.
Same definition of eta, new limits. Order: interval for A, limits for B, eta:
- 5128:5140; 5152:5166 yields 10.2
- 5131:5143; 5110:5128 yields 9.9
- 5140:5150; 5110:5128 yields 9.9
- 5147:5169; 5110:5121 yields 9.6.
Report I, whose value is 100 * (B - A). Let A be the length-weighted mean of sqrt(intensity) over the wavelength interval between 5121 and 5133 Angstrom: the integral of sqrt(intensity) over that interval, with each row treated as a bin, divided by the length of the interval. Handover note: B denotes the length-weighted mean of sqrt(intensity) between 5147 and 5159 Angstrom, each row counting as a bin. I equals 4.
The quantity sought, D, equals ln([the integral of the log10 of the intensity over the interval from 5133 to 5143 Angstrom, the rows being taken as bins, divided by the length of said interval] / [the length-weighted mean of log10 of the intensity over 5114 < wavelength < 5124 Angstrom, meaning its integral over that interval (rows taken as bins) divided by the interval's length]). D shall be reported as 0.003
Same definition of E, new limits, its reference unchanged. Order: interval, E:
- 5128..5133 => 0.45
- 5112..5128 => 0.14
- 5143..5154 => 0.47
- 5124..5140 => 0.31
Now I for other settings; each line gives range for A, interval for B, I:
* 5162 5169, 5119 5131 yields 7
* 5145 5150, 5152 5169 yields -3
